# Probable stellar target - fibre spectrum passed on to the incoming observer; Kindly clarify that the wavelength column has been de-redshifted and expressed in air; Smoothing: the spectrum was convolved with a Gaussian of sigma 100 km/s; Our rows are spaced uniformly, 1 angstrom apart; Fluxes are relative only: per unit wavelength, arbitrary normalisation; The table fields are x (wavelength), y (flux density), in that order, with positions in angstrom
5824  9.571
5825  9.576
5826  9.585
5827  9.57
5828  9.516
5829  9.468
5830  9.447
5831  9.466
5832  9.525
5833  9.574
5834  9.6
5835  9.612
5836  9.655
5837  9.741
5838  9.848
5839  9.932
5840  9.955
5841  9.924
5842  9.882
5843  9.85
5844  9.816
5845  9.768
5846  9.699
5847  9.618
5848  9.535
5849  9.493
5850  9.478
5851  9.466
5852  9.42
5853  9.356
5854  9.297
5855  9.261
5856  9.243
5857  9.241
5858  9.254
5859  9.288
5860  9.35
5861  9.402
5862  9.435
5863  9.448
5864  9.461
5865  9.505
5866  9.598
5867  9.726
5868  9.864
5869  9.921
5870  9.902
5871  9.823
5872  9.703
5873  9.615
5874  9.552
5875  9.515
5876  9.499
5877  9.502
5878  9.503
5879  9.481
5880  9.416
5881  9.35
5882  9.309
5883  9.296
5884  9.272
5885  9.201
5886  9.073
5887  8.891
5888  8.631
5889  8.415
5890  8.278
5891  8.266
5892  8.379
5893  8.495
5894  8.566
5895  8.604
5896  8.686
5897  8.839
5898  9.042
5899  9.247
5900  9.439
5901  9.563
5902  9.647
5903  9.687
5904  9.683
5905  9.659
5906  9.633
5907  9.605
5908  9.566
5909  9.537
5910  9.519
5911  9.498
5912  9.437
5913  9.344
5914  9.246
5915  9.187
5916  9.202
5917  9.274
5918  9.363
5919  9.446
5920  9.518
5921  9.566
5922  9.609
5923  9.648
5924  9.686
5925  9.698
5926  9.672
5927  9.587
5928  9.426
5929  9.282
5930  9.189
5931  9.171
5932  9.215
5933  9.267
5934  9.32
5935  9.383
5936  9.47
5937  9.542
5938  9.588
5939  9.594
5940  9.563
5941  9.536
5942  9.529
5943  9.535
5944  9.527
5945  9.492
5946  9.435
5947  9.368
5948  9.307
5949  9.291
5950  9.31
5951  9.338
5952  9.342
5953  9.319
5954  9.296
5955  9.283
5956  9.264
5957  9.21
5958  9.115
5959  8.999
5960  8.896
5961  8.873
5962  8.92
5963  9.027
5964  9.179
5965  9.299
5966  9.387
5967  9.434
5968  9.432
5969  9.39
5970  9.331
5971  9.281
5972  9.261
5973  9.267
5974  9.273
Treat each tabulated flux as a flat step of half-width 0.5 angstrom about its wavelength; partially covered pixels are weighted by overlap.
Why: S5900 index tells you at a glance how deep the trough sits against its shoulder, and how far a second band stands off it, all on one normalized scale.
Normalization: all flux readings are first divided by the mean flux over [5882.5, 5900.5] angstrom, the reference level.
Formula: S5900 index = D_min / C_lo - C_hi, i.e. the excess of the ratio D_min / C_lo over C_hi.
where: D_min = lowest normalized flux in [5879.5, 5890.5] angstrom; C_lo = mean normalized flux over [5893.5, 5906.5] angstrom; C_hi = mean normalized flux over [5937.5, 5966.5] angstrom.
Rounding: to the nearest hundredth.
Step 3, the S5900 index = -0.16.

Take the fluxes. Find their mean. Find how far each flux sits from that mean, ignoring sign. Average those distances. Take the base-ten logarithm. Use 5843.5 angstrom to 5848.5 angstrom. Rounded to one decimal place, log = -1.1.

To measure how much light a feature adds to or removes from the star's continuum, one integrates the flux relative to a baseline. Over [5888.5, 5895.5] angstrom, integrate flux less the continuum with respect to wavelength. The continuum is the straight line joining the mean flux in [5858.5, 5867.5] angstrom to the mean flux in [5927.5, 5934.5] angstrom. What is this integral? -7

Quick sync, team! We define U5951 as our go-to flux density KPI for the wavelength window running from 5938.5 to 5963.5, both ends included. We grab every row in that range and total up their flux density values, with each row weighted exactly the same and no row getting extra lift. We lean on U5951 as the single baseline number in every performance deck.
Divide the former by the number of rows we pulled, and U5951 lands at 9.29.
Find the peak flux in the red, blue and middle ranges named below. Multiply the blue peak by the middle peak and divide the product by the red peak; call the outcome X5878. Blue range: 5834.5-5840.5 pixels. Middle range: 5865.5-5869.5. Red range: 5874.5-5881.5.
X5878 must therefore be 10.4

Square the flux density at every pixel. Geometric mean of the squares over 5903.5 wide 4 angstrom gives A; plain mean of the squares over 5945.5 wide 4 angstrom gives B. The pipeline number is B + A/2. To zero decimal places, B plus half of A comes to 136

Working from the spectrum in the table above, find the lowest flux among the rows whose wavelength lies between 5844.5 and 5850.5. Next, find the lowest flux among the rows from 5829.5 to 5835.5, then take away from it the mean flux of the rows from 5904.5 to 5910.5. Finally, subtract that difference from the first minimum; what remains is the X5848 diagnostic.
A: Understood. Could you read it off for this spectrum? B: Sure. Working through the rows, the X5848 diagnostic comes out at 9.6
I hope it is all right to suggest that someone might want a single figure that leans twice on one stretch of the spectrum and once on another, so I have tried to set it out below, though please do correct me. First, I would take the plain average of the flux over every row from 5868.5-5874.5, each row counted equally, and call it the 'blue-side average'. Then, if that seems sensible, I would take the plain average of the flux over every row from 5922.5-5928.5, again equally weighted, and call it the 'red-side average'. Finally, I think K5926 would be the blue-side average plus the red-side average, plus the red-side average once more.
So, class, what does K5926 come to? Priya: 29.0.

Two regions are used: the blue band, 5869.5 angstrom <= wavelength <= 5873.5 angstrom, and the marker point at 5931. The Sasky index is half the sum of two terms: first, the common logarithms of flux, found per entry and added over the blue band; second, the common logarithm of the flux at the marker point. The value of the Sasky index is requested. 2.46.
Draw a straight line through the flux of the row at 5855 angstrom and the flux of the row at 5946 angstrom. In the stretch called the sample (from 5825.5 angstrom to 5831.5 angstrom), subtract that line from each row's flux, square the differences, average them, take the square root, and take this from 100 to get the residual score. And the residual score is 99.7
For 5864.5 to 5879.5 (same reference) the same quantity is 99.6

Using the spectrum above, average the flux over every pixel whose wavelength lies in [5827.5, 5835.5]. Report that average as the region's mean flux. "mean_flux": 9.53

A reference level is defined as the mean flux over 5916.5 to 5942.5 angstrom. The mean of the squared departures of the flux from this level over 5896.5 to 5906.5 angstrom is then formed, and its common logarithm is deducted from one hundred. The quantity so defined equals 101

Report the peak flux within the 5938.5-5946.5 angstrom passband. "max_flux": 9.594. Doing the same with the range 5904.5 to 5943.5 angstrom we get 9.698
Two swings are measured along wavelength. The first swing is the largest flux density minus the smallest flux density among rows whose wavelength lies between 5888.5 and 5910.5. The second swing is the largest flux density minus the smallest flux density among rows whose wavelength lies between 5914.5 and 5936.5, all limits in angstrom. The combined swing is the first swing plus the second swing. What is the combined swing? 1.95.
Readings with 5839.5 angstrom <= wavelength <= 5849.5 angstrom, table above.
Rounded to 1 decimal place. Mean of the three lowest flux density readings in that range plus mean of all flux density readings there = 19.3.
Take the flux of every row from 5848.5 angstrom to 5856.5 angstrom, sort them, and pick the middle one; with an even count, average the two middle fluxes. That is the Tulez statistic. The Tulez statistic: 9.4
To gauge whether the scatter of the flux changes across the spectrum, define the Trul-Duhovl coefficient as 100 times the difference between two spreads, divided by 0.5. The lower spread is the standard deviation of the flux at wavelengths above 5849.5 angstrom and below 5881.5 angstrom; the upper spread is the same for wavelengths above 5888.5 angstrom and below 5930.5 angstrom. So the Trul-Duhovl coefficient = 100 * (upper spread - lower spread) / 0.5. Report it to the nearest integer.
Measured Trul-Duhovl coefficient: 50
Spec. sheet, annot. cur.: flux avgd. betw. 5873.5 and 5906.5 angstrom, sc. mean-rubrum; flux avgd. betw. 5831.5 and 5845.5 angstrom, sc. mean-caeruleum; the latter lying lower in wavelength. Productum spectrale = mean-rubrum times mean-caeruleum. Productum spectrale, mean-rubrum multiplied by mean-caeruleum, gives 89.2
